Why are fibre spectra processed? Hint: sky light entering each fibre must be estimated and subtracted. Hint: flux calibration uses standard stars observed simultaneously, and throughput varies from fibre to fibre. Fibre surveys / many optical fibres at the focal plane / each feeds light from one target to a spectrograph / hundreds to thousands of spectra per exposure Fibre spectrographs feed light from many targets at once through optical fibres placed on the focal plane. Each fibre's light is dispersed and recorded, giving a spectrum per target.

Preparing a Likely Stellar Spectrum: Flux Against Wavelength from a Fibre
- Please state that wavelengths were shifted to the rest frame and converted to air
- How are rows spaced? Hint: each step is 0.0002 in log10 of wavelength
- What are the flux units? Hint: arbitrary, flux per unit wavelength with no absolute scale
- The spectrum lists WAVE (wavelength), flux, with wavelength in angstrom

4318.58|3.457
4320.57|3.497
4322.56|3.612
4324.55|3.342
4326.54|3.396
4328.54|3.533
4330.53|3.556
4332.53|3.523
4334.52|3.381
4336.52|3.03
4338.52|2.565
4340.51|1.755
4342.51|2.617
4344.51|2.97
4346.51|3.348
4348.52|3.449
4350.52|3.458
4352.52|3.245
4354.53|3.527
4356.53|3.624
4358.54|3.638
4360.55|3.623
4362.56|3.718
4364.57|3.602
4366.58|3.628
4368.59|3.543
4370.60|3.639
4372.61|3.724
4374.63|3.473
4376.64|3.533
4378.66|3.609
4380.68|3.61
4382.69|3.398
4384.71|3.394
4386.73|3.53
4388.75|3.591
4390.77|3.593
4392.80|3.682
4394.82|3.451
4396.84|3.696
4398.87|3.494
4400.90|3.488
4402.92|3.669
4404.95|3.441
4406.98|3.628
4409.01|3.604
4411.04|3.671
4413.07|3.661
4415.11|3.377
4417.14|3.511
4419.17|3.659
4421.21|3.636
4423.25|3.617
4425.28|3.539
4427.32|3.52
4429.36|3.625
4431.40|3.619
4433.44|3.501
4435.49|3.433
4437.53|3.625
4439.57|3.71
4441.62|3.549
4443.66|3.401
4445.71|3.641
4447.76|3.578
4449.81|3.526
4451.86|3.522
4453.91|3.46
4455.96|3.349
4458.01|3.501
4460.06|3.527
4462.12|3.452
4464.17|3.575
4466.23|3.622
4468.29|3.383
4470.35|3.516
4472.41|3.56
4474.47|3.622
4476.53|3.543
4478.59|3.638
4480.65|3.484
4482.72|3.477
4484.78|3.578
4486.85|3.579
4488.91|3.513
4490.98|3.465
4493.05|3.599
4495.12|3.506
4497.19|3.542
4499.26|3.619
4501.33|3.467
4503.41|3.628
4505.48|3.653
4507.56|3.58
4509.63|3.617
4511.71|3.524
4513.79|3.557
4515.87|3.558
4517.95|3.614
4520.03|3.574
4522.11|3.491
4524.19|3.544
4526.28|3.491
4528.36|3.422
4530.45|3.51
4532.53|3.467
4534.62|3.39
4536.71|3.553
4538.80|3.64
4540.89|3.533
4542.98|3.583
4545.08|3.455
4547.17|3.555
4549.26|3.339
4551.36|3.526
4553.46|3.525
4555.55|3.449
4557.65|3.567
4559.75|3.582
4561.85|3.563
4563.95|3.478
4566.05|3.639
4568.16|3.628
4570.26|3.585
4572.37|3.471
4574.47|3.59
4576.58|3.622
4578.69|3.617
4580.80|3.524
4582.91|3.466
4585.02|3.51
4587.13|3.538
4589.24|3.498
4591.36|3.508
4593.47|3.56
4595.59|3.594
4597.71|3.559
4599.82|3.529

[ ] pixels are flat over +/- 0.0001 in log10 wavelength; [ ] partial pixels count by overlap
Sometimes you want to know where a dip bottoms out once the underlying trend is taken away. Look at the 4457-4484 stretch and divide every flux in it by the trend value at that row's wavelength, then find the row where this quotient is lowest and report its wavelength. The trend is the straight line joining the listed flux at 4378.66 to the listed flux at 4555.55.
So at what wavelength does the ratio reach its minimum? 4468.29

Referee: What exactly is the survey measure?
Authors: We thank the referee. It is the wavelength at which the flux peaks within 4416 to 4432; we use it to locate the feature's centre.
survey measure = 4419.17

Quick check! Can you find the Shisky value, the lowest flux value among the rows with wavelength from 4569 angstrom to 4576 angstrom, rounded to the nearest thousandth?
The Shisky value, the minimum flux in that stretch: 3.471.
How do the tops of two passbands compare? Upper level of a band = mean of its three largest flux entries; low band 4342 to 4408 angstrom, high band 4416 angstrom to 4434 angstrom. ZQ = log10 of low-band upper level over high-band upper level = 0.009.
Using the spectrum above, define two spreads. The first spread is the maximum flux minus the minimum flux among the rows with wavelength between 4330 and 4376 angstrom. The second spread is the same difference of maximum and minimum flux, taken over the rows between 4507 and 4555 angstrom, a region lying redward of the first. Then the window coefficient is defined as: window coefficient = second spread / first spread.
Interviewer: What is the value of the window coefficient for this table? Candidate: 0.15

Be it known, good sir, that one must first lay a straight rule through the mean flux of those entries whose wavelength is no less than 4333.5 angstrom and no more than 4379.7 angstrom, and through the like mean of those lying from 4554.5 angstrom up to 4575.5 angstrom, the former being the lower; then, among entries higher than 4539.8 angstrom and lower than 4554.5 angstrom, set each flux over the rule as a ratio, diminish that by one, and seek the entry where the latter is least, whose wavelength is 4549.26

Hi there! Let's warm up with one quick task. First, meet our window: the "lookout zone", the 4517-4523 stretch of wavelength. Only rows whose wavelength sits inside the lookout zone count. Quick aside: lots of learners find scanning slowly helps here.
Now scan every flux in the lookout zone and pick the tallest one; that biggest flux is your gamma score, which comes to 3.614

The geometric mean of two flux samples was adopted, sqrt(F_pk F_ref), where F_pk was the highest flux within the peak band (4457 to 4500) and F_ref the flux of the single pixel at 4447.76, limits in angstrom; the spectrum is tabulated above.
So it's 3.61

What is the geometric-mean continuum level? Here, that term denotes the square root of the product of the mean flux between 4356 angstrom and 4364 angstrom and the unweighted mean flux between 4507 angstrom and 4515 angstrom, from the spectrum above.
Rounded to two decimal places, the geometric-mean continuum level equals 3.61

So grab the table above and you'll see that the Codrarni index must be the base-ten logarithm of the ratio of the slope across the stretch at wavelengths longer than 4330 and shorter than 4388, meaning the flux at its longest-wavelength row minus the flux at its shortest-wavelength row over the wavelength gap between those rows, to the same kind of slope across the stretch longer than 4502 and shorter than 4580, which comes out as 0.5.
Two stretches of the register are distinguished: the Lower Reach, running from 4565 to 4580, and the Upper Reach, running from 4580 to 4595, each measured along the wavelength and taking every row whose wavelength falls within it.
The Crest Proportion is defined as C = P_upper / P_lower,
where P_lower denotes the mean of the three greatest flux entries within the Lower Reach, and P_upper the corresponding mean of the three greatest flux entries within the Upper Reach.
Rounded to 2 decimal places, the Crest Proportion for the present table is 0.98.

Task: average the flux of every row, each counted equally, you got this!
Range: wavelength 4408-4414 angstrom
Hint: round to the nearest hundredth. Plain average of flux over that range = 3.65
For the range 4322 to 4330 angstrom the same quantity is 3.47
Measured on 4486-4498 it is 3.53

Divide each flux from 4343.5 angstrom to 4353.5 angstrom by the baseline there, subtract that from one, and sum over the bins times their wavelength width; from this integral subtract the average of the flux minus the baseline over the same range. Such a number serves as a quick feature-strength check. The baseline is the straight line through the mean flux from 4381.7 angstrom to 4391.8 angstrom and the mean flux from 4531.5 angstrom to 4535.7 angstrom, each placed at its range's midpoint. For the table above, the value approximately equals 0.9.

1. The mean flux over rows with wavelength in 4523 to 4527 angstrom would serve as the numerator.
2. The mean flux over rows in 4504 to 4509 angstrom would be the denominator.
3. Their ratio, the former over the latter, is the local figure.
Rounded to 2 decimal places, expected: 0.97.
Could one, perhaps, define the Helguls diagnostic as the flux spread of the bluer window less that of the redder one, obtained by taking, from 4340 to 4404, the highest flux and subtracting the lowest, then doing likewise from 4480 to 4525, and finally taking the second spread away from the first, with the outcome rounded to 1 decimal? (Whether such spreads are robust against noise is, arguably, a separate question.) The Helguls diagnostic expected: 1.8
